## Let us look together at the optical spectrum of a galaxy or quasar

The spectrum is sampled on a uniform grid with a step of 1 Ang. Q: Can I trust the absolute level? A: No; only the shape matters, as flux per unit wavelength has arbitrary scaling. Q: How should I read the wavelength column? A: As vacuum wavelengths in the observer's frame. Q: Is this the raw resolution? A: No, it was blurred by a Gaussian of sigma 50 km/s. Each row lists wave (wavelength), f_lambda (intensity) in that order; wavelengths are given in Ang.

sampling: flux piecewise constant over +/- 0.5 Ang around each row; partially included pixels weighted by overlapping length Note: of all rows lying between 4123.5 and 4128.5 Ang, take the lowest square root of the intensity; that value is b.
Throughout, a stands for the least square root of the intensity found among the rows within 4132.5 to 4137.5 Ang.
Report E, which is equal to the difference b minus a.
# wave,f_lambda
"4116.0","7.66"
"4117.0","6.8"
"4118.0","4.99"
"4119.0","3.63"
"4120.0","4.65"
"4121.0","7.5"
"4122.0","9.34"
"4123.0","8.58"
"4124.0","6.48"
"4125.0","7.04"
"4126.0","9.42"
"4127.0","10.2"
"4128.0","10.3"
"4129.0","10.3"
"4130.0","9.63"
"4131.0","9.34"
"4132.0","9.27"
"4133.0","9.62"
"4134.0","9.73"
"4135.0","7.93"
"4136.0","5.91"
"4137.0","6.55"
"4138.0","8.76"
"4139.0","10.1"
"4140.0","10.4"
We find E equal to 0.1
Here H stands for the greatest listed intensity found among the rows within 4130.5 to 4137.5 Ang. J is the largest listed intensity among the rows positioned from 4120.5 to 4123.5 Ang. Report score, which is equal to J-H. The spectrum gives -0.4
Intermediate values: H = 9.73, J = 9.34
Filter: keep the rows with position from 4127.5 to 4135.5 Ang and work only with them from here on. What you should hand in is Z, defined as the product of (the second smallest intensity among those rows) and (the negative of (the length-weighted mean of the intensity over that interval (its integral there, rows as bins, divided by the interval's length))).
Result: -88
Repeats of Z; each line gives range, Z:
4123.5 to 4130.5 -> -64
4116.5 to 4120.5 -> -23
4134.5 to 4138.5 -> -48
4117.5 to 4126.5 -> -32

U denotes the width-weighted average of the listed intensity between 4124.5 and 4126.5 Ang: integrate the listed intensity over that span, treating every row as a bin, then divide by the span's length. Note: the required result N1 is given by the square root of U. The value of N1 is 2.87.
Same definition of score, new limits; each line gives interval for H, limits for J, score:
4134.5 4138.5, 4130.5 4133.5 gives 0.9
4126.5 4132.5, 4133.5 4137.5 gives -0.6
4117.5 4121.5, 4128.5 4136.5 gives 2.8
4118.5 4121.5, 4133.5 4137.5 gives 2.2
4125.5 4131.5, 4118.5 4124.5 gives -1.0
